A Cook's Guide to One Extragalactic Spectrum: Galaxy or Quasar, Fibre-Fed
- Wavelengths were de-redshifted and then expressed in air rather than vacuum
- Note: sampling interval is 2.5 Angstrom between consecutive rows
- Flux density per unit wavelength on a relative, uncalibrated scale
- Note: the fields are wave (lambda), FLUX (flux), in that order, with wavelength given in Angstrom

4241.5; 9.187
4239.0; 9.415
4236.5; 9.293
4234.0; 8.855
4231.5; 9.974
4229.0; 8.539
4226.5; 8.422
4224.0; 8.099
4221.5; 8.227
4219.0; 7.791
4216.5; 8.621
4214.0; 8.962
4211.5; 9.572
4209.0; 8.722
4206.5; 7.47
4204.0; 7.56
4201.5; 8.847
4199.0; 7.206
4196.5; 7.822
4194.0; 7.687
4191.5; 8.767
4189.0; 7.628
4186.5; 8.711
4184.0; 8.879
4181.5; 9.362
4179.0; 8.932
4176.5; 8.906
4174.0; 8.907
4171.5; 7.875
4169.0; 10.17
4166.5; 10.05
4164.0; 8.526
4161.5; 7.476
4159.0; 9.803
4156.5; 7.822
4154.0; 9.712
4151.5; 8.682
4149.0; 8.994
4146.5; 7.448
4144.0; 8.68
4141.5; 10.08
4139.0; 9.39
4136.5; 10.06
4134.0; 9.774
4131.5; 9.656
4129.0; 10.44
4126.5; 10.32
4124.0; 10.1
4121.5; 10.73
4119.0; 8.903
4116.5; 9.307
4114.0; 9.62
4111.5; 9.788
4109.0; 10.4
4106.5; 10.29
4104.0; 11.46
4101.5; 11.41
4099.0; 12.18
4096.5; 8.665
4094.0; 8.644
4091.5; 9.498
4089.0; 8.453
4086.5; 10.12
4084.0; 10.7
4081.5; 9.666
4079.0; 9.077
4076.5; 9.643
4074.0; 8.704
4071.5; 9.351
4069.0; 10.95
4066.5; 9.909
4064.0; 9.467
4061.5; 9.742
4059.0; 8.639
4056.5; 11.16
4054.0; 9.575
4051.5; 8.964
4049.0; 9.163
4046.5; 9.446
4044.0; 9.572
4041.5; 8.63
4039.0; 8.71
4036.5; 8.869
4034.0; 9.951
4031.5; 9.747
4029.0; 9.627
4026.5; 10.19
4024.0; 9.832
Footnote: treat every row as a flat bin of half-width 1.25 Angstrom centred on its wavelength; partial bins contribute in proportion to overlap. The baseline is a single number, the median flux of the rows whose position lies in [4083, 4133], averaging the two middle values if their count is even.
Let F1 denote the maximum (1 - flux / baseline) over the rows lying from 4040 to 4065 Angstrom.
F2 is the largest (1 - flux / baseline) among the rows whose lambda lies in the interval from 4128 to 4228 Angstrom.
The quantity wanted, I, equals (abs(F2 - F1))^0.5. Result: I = 0.38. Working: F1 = 0.15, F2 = 0.287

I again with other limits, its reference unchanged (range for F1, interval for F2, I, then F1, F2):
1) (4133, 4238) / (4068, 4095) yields 0.35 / 0.29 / 0.164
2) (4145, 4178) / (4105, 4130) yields 0.38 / 0.26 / 0.119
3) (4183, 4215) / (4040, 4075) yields 0.38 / 0.29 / 0.146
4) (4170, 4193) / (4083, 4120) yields 0.29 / 0.25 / 0.164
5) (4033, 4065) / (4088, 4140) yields 0.13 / 0.15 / 0.164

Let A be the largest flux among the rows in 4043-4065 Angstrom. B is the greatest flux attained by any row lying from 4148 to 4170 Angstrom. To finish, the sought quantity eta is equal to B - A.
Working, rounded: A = 11.16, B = 10.17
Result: -1.0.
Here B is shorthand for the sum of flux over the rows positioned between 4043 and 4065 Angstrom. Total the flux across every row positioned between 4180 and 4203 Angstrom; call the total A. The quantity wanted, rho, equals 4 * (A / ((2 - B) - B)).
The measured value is -1.8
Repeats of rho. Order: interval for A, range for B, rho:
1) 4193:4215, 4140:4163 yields -1.9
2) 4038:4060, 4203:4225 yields -2.3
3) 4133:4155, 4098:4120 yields -1.8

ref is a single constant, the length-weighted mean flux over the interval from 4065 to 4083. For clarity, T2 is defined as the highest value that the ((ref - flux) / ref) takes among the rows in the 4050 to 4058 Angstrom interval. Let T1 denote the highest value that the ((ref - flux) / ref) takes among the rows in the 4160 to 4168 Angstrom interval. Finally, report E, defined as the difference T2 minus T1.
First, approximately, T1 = 0.22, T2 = 0.07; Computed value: -0.15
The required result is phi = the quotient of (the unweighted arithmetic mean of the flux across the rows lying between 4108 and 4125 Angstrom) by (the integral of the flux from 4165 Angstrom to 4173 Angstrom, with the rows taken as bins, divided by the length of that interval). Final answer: 1.05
